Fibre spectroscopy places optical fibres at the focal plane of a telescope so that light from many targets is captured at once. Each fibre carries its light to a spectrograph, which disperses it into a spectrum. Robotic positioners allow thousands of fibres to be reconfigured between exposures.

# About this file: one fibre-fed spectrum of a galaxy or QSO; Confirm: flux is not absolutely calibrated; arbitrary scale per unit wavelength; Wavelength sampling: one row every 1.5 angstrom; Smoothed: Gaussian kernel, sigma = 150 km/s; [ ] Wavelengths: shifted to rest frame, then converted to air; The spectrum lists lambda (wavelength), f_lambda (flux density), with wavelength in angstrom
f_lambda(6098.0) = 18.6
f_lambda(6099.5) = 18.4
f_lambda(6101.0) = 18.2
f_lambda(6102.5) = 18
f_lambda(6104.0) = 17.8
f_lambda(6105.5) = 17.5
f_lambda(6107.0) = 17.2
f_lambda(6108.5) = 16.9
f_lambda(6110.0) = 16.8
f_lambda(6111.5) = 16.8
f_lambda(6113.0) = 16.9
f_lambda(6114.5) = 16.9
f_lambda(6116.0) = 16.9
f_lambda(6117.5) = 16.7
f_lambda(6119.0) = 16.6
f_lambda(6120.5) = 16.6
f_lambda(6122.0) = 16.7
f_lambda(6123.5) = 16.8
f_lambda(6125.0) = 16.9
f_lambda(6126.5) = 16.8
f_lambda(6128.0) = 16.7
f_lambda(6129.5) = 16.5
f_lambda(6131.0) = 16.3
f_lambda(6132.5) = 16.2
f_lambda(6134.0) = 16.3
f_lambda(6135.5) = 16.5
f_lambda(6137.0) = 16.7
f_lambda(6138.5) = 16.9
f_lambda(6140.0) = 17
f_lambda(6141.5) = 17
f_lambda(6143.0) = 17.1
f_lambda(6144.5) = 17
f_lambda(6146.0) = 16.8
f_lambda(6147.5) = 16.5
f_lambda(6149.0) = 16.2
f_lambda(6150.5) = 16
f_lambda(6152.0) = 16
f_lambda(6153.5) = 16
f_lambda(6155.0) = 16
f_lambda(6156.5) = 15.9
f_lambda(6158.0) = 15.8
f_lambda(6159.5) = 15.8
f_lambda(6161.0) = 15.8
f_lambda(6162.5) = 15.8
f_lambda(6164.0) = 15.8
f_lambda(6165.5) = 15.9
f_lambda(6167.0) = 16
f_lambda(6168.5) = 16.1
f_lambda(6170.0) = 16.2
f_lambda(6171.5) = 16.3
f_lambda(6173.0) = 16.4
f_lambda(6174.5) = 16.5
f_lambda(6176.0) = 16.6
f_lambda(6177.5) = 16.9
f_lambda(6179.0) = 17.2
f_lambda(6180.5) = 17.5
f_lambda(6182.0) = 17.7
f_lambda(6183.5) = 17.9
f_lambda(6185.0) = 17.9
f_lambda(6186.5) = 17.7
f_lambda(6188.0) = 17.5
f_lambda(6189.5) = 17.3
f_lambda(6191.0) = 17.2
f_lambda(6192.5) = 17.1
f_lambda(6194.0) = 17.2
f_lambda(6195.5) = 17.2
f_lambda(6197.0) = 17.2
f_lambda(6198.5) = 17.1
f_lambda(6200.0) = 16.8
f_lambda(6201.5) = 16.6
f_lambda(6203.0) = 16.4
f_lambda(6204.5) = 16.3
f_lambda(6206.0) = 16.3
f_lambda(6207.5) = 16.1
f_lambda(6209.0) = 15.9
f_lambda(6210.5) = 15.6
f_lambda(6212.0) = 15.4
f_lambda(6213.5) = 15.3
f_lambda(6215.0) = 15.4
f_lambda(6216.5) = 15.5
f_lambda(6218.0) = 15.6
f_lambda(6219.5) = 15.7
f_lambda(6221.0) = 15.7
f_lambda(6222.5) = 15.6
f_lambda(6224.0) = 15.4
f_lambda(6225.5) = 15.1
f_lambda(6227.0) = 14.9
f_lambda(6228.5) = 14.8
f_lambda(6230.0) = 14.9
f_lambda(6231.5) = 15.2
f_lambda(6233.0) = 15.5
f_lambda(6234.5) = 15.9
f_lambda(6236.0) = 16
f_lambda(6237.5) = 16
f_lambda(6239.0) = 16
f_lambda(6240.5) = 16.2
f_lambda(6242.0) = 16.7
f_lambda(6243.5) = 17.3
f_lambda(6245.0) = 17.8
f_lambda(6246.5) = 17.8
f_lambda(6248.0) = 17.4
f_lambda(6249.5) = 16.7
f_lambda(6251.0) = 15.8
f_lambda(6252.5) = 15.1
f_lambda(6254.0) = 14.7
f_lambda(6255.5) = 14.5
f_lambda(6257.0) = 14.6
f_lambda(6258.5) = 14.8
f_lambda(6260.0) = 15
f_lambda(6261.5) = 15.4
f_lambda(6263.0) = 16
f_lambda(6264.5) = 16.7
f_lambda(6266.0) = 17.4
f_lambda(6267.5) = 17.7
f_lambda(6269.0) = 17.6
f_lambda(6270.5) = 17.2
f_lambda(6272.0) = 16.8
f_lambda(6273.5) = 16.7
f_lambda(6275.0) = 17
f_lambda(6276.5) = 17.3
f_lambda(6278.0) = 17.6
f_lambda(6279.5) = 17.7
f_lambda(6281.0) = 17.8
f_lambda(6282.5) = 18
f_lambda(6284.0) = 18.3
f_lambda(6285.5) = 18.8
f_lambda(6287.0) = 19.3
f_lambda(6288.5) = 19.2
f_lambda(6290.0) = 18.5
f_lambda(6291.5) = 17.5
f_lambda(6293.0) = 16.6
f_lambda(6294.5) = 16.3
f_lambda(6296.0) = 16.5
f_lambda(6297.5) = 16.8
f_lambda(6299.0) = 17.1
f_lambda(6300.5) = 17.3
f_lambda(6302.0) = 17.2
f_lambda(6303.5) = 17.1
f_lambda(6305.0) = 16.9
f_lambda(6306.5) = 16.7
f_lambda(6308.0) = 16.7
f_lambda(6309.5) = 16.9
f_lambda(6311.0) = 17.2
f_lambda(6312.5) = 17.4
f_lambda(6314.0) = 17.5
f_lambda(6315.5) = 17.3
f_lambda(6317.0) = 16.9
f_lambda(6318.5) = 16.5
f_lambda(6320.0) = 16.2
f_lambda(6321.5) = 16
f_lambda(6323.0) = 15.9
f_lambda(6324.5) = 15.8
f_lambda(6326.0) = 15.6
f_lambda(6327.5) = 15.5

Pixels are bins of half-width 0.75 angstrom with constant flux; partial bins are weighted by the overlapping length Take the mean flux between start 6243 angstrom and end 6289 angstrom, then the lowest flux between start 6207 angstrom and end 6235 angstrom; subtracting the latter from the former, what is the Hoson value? 2.1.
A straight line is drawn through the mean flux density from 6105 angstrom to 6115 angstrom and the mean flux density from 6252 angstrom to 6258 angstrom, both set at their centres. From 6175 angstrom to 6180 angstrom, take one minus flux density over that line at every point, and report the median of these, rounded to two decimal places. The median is -0.06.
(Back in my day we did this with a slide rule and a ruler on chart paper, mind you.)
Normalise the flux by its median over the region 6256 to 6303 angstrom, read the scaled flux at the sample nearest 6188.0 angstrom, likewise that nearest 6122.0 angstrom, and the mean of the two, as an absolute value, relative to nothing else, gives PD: 0.994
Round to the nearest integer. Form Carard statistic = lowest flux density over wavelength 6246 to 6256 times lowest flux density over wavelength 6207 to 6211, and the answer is 226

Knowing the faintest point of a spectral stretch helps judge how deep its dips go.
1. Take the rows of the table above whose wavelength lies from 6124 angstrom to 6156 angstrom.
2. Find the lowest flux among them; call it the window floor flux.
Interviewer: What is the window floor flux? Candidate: 16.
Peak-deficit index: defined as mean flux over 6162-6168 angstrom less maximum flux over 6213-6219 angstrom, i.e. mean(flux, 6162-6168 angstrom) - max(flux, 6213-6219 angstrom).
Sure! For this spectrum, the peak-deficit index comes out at 0.3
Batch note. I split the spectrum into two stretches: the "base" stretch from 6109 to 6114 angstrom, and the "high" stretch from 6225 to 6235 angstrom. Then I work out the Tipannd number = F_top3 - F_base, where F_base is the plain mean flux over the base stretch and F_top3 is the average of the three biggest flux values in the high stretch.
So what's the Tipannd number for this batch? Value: -1.3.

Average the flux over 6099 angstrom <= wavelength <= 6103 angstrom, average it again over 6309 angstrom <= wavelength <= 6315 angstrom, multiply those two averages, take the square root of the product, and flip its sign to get -17.7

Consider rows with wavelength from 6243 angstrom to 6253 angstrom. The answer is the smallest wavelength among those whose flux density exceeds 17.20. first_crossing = 6243.5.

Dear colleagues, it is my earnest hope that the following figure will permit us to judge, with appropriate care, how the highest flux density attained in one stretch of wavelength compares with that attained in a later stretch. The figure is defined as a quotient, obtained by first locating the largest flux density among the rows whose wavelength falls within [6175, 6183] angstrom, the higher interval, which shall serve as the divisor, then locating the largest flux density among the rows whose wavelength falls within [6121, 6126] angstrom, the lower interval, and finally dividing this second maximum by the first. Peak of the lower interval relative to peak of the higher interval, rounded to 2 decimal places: 0.95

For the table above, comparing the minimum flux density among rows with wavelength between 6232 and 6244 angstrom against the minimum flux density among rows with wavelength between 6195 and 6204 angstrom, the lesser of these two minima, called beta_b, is 15.5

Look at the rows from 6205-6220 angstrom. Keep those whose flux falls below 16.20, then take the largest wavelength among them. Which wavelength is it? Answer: 6219.5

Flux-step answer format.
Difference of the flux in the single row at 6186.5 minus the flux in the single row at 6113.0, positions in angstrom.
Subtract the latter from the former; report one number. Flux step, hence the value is 0.8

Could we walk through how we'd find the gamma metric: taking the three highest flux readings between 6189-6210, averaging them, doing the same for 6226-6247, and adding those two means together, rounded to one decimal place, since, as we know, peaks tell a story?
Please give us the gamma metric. 34.9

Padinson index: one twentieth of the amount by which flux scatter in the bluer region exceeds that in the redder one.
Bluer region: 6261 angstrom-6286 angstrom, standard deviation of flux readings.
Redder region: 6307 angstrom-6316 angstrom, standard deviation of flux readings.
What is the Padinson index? 0.026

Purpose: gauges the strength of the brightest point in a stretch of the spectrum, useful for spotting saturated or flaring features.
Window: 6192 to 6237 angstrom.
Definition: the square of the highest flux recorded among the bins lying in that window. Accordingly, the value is 296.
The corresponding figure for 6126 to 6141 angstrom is 289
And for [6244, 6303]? 372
